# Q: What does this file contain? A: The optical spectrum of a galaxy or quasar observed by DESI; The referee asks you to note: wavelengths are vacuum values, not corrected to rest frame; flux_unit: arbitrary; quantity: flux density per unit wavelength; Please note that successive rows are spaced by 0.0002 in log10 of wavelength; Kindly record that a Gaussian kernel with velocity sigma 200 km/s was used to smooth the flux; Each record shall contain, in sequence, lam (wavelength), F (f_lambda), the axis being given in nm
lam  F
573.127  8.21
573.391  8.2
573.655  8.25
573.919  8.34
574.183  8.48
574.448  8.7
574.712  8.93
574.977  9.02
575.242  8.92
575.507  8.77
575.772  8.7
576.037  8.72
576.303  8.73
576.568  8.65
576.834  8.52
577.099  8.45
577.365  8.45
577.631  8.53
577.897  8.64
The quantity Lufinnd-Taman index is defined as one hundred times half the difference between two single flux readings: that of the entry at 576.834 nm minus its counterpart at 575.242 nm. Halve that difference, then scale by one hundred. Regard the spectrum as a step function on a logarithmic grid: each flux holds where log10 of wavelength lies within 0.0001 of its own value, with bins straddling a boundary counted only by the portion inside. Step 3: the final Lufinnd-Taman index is -20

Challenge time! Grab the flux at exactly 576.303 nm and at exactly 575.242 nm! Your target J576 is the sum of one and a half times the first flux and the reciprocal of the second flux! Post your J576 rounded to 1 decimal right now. 13.2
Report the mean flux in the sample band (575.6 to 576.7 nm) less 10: -1.30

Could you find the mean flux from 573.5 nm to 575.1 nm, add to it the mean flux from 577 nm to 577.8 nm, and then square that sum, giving 292.3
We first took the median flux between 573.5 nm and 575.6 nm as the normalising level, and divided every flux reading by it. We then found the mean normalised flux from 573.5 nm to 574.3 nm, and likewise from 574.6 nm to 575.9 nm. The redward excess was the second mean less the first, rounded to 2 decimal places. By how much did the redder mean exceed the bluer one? 0.06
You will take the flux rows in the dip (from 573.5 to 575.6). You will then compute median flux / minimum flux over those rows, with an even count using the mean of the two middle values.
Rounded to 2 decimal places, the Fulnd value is 1.06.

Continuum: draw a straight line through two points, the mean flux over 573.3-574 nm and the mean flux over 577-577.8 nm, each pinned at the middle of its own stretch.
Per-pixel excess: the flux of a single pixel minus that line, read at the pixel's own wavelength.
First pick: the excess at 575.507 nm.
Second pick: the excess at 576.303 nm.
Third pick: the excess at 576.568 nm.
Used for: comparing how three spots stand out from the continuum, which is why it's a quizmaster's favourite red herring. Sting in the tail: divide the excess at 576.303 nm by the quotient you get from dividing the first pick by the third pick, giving 0.2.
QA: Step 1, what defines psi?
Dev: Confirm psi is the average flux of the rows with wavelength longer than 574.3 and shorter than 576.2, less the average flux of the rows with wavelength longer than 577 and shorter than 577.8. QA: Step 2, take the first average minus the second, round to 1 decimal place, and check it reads 0.3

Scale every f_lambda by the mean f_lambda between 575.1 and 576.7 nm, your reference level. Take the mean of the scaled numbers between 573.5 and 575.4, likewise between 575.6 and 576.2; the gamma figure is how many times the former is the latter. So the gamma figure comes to 0.99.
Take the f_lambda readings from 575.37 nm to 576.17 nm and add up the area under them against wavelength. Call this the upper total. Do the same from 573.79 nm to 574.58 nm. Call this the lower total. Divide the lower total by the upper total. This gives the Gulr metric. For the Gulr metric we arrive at 1.0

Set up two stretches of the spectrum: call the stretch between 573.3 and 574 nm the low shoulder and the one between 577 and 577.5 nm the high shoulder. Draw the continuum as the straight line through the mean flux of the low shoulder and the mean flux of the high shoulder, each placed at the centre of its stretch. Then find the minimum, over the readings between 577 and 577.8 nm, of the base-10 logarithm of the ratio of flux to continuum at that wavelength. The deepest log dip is 0.000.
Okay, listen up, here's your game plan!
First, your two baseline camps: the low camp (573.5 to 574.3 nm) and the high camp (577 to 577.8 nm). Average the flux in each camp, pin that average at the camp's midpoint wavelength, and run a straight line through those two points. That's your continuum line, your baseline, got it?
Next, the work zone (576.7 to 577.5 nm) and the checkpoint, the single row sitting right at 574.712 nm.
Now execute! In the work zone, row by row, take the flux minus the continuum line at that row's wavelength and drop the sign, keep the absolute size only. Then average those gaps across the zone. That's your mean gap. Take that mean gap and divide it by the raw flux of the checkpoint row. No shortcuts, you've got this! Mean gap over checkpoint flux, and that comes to 0.00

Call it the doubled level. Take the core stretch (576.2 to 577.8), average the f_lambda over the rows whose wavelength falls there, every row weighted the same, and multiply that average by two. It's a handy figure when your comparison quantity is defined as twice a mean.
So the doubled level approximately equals 17.1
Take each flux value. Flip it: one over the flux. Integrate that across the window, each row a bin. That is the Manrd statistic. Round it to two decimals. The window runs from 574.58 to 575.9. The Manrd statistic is 0.15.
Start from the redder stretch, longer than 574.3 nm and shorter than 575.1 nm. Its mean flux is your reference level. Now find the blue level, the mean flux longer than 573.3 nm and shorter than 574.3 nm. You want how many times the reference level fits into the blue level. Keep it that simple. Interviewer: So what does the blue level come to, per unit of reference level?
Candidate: 0.94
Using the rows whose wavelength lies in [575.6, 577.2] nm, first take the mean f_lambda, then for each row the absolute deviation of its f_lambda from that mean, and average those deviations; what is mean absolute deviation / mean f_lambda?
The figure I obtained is 0.0111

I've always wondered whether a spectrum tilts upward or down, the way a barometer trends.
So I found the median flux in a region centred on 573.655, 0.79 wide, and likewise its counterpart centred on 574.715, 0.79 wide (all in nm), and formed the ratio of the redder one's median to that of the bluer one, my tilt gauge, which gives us 1.08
